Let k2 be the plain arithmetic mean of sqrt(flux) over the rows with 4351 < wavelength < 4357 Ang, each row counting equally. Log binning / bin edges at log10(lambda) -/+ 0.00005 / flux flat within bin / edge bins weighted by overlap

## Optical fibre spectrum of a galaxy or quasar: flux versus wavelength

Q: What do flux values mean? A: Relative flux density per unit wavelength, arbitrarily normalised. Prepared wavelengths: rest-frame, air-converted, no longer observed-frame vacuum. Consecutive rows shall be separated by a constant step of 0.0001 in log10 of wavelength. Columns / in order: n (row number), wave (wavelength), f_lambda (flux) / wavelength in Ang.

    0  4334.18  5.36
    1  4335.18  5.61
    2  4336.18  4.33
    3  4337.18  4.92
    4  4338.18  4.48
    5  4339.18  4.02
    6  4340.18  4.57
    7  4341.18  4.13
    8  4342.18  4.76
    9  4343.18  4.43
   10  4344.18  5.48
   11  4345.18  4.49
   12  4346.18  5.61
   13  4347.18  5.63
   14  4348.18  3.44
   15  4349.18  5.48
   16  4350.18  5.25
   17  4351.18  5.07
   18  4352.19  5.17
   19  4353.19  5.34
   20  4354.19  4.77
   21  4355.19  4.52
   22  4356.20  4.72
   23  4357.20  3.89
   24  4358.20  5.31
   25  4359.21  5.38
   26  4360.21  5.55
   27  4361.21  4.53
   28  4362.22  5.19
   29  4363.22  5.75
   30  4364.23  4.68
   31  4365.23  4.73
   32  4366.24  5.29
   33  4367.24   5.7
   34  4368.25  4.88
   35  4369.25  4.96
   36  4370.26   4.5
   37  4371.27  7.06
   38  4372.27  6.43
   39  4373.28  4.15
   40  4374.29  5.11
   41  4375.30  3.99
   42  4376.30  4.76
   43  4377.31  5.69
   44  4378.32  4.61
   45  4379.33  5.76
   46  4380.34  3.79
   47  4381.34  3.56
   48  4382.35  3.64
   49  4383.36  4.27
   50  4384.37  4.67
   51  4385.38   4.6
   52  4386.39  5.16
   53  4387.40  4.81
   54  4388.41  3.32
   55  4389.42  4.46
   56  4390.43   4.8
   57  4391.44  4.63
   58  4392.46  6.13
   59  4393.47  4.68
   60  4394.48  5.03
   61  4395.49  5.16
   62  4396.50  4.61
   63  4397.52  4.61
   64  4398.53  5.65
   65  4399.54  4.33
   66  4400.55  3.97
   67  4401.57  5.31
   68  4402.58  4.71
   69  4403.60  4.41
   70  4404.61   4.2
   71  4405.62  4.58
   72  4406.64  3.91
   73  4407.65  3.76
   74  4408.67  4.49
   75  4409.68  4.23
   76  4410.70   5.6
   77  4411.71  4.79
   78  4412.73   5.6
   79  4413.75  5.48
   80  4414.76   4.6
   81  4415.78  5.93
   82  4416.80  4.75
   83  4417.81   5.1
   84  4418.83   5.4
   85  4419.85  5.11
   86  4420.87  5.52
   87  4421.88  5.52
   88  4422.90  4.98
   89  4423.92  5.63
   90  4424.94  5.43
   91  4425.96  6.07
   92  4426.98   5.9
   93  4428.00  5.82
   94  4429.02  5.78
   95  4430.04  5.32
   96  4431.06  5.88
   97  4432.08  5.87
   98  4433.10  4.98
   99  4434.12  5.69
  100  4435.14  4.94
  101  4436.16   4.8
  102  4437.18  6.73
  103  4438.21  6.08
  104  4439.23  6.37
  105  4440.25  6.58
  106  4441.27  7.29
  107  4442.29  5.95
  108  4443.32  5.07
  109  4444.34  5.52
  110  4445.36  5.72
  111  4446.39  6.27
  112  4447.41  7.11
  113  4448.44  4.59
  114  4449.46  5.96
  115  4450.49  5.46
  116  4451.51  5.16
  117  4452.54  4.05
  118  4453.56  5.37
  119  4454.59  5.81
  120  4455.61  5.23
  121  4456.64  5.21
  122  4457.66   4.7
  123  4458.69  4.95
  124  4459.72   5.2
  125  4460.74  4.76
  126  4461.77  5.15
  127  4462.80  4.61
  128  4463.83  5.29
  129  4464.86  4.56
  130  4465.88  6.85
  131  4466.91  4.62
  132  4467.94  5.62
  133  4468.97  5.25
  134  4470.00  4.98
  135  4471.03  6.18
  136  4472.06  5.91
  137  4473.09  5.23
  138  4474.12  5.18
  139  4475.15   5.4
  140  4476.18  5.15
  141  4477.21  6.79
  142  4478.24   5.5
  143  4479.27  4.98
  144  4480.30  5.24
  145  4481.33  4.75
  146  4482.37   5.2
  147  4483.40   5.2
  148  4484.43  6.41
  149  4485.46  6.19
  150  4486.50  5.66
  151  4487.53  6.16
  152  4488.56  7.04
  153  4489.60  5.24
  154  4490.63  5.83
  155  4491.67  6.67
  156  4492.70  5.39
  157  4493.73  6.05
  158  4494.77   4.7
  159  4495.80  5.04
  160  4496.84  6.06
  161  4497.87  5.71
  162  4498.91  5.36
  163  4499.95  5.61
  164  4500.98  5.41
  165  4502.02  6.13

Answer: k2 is 2.22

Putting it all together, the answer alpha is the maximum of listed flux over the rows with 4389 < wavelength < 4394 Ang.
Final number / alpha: 6.13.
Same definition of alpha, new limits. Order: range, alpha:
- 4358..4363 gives 5.55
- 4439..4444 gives 7.29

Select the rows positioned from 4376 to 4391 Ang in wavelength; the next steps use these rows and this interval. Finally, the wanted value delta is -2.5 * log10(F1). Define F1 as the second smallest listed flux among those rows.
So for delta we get -1.38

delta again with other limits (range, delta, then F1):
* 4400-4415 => -1.48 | 3.91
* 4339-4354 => -1.51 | 4.02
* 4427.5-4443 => -1.73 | 4.94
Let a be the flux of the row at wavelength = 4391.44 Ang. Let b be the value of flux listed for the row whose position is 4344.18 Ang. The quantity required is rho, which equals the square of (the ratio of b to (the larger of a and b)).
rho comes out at 1.00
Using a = 4.63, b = 5.48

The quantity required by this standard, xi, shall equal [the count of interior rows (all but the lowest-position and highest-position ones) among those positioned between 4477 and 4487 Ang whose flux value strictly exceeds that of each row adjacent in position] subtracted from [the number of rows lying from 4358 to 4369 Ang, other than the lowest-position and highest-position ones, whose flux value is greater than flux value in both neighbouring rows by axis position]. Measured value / 1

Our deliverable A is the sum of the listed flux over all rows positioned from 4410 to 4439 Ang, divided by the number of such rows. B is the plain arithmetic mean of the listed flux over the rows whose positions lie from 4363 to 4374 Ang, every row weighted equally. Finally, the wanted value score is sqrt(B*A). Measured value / 5.4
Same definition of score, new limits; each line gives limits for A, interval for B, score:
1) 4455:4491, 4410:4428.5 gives 5.4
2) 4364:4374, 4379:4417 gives 5.0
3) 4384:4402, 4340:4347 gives 4.8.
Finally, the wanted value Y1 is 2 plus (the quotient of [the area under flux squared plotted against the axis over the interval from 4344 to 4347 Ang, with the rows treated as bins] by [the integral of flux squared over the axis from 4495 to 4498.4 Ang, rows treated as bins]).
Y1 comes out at 2.8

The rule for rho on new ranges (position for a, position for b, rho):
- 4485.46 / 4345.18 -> 0.53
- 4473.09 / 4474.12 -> 0.98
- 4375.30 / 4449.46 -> 1.00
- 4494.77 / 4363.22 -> 1.00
